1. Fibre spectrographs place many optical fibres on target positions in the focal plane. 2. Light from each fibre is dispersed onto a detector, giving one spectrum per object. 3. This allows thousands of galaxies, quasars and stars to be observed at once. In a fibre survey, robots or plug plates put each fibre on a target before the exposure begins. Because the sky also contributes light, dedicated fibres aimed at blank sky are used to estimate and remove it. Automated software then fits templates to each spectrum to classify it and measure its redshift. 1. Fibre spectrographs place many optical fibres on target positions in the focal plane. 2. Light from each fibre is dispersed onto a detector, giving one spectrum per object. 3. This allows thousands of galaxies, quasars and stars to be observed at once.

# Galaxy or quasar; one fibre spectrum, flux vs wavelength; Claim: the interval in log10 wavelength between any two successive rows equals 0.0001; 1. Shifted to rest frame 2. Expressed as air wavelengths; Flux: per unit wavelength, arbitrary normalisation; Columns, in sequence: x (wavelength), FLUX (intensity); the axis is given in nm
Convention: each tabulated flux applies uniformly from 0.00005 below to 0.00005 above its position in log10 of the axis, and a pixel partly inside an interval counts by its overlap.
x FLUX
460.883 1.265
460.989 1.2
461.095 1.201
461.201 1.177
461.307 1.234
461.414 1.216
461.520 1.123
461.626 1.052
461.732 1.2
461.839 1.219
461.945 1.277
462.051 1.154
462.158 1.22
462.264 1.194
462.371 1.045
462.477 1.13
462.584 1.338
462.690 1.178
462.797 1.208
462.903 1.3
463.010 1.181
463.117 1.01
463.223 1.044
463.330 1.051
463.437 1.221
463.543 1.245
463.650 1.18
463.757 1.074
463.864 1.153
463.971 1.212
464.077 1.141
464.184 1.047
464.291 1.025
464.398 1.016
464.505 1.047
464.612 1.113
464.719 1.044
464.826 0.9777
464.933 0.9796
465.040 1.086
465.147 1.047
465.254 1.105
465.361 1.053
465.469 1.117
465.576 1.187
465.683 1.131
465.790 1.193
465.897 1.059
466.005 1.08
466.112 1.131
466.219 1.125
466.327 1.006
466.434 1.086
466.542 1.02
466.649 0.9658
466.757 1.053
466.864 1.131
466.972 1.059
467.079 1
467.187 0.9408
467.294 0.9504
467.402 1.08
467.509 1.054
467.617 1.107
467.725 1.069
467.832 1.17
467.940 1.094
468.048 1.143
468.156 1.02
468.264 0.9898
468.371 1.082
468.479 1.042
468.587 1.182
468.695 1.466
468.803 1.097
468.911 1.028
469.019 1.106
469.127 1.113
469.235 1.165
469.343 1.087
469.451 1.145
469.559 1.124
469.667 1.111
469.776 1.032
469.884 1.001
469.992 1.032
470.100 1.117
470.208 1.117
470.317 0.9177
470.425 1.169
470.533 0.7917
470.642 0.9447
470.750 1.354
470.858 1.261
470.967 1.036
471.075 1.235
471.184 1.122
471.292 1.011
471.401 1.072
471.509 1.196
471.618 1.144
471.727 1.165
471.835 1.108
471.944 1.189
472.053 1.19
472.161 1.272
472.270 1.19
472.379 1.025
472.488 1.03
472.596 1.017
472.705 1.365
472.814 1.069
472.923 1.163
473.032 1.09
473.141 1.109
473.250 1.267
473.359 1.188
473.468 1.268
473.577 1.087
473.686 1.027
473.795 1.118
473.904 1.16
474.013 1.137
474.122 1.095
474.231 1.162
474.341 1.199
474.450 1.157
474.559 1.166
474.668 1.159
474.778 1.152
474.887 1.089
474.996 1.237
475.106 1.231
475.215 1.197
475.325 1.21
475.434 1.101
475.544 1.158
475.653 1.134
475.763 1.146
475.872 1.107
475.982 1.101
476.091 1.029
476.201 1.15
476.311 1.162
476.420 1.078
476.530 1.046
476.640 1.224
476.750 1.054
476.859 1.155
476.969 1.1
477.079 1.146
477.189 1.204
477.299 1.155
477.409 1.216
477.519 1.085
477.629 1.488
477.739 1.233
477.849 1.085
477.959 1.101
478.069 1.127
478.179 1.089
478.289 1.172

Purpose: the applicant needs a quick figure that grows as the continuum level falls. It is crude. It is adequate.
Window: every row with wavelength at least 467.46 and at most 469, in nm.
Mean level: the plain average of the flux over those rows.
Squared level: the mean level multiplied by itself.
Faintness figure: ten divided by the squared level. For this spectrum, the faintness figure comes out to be 8.1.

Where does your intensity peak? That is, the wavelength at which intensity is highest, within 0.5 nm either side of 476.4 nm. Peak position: 476.640 nm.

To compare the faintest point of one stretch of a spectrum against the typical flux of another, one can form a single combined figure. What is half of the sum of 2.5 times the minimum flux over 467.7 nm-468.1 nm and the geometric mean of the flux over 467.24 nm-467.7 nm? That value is 1.86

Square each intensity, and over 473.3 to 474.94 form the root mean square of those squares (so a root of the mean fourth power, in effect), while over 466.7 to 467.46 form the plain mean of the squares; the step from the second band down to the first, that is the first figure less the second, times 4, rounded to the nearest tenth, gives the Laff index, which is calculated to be 1.0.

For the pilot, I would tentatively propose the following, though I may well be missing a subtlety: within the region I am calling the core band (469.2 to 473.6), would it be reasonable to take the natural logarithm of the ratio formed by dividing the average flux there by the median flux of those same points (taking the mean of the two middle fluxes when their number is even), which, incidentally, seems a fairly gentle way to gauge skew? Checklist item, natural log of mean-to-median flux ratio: 0.004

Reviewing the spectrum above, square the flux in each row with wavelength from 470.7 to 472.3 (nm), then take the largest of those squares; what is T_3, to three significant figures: 1.83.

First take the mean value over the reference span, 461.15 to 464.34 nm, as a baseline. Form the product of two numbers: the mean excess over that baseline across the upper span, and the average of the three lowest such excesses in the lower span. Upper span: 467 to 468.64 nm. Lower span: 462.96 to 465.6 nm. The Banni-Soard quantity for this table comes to 0.0173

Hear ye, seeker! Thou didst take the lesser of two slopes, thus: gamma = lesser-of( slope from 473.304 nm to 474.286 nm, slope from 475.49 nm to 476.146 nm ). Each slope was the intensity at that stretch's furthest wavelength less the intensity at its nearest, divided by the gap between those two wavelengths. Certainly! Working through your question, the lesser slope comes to -0.24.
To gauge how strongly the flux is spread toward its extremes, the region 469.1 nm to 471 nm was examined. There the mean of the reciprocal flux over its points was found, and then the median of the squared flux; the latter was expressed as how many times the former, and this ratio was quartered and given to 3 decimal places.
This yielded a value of 0.331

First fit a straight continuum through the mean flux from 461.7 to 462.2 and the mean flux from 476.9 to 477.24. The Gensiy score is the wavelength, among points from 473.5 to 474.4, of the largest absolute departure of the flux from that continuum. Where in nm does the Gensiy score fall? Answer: 473.686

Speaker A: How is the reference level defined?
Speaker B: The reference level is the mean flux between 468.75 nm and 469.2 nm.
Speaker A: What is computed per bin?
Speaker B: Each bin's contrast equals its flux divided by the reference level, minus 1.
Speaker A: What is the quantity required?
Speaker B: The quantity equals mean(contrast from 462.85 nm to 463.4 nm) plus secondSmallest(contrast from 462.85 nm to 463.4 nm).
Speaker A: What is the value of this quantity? -0.01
